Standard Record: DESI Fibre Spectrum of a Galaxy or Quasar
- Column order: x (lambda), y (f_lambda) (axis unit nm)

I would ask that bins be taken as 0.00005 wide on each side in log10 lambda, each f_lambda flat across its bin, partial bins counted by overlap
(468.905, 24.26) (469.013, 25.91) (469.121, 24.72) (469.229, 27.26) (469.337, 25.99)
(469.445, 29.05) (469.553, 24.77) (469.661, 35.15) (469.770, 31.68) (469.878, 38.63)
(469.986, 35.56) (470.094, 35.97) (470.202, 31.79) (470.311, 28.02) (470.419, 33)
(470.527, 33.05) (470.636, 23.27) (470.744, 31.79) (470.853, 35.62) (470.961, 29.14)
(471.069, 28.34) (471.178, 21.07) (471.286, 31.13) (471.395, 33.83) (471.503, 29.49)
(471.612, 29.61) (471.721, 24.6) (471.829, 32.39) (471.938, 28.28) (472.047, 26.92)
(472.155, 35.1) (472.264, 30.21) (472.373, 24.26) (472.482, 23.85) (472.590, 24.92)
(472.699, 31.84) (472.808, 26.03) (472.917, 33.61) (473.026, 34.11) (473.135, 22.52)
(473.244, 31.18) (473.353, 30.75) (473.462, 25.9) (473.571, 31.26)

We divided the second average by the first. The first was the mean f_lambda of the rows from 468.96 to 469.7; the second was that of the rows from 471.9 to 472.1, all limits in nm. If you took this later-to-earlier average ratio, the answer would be 1.00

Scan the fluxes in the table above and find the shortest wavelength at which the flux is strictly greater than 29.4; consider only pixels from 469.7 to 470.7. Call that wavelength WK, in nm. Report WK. 469.770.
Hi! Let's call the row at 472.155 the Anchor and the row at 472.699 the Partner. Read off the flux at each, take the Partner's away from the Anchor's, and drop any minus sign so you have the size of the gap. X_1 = 3.3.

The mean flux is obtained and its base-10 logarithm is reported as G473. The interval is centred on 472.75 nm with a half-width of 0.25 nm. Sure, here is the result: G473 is 1.46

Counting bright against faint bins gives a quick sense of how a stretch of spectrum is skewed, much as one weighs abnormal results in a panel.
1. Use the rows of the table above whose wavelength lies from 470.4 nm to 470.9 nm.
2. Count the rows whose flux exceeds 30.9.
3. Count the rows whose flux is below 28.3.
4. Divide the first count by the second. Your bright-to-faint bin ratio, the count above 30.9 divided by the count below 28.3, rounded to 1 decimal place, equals 4.0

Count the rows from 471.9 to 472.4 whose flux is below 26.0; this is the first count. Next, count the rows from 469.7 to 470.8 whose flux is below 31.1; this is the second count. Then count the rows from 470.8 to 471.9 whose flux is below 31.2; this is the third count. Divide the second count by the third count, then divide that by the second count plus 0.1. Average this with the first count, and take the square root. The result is 0.75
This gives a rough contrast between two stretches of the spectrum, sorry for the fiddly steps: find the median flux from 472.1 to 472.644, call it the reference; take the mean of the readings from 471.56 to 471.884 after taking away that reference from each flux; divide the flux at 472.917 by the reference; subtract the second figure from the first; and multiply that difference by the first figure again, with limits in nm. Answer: 10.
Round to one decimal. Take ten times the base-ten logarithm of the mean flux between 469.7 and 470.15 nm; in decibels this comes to 15.5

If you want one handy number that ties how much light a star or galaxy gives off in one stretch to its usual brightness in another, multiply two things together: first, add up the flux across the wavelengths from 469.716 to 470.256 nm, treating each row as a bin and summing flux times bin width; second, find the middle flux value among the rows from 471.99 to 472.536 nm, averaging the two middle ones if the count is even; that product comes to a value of 506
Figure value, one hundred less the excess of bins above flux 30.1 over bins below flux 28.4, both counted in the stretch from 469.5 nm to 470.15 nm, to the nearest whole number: 96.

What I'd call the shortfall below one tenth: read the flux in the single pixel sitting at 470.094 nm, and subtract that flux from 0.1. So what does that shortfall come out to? -35.9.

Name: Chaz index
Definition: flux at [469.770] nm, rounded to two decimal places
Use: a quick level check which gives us 31.68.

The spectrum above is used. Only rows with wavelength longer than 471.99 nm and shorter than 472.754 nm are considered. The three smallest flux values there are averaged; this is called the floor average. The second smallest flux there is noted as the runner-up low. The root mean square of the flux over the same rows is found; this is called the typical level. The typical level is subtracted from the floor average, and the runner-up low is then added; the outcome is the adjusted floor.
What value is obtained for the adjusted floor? 20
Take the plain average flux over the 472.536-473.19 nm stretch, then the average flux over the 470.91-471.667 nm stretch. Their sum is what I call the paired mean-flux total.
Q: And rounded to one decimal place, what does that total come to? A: 57.8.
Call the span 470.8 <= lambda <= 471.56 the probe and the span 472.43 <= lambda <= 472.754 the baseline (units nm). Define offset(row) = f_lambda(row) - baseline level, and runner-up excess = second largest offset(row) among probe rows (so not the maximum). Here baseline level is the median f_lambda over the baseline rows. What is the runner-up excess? 8.9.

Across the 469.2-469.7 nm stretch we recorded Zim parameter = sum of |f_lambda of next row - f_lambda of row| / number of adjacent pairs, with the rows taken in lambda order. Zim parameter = 4.7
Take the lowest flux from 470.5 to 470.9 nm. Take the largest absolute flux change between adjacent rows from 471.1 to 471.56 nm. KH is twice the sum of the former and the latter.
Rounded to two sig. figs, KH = 67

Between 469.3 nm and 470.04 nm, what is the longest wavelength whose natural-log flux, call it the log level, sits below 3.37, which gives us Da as 469.553 nm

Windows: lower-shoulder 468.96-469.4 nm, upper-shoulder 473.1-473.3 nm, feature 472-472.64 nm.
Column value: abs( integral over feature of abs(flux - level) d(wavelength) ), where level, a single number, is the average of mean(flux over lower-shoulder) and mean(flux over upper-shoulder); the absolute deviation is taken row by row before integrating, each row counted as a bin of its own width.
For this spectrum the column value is 2.1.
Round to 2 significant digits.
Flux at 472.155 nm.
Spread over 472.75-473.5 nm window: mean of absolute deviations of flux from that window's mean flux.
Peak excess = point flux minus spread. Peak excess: 31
